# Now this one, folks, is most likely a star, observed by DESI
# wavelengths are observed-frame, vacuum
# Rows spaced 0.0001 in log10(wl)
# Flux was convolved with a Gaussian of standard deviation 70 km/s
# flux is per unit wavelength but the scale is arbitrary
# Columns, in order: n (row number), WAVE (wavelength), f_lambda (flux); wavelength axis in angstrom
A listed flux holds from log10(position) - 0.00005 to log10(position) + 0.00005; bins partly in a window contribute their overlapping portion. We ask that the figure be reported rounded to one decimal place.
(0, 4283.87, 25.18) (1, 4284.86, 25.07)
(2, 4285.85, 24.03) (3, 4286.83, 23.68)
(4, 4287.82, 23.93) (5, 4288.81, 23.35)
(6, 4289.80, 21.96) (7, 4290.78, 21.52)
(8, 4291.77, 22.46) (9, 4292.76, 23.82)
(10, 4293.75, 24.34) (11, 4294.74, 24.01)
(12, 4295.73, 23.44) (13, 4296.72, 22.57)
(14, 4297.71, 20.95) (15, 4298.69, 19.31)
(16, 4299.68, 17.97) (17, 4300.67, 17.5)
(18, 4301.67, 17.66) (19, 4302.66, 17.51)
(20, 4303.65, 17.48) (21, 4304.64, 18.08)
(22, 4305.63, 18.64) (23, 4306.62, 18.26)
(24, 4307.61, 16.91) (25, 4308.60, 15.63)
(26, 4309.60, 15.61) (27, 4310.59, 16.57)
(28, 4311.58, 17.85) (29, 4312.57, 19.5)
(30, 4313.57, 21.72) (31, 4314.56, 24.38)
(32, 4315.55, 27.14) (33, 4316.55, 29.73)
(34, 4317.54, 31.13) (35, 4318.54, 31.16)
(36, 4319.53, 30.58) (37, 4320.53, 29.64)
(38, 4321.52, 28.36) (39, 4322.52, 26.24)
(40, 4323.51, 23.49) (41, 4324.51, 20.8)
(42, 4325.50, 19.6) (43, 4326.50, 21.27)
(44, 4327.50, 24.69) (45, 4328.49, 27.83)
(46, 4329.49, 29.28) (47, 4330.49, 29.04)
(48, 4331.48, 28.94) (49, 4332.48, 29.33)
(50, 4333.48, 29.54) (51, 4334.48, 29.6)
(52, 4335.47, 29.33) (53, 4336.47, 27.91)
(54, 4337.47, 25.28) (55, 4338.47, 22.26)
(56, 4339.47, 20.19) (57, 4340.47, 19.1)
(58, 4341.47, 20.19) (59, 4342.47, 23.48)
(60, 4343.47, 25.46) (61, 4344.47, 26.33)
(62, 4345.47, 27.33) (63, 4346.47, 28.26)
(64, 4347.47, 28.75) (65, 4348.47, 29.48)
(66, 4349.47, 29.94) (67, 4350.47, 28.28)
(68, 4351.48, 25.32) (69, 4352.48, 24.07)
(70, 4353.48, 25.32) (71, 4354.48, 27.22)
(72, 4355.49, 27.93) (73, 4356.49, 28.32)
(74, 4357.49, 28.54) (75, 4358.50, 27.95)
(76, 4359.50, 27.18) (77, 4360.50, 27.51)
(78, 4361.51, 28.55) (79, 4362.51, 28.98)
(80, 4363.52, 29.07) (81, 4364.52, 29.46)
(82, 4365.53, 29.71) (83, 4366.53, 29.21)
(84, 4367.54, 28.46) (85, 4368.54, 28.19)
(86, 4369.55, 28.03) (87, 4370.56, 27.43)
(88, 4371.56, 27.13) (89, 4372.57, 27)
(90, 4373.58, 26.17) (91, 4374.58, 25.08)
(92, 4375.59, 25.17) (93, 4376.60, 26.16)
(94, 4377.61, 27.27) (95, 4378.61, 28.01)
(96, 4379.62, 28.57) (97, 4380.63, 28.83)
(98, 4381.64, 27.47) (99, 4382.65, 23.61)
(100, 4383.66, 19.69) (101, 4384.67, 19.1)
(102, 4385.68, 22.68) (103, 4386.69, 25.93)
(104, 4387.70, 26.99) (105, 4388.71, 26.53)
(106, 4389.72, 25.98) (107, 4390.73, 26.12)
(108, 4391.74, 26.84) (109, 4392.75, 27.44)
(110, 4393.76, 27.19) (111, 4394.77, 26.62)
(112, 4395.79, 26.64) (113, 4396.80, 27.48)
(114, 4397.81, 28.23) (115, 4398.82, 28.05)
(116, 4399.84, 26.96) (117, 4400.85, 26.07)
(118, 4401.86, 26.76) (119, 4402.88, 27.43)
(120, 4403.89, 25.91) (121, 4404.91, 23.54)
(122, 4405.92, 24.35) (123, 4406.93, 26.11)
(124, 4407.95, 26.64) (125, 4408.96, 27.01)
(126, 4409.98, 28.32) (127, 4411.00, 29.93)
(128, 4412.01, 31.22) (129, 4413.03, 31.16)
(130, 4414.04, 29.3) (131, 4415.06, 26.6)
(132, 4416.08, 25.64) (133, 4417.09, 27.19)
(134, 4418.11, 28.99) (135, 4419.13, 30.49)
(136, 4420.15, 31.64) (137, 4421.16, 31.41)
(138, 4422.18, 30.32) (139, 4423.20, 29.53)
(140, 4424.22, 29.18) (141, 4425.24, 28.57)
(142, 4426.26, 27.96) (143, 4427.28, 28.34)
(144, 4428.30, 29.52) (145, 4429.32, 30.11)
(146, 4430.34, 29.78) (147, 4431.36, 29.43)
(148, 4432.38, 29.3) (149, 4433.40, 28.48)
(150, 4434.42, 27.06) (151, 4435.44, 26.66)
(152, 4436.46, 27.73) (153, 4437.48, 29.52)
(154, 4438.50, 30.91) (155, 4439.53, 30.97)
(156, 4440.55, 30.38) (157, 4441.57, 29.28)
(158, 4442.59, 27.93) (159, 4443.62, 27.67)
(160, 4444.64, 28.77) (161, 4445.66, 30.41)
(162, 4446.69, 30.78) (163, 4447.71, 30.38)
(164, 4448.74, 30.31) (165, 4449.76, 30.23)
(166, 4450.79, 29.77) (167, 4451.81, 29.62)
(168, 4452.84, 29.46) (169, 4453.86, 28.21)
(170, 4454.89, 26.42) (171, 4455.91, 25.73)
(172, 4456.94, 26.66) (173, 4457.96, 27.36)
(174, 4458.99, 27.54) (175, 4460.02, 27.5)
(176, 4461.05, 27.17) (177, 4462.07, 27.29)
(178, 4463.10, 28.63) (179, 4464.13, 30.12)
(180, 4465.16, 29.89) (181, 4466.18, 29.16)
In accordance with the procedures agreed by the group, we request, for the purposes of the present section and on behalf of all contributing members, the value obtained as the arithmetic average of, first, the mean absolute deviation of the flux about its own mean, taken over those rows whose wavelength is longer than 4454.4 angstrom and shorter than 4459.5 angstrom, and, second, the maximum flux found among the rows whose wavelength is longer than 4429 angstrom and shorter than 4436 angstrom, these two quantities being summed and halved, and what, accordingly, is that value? 15.3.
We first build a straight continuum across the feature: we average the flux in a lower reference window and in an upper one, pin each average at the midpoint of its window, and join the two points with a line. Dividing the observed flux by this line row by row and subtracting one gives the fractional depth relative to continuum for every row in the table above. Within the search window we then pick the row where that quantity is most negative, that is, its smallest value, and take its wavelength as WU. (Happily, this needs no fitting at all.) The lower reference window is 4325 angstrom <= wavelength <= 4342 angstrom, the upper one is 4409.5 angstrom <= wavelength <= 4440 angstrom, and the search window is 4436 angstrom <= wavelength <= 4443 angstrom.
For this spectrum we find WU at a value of 4442.59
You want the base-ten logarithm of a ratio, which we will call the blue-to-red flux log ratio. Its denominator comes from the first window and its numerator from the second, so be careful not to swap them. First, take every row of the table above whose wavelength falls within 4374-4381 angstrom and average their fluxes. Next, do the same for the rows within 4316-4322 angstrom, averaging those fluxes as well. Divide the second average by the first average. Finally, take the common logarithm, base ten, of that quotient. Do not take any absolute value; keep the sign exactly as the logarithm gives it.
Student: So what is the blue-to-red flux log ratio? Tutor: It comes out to 0.05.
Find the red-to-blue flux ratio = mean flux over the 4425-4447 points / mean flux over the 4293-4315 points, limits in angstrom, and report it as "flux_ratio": 1.50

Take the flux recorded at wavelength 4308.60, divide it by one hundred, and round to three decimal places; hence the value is 0.156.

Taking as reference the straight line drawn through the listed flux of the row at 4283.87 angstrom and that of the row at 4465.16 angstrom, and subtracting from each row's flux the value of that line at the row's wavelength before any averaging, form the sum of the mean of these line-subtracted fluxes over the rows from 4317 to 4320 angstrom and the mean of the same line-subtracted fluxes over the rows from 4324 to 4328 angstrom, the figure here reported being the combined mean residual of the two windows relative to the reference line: 0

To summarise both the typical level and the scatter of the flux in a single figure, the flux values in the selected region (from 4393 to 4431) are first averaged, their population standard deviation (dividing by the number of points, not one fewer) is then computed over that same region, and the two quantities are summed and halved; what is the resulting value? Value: 15.0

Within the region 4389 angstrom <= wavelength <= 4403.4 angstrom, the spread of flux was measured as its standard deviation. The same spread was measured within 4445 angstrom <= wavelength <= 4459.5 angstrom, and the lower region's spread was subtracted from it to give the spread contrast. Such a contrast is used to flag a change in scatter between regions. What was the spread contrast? 1.0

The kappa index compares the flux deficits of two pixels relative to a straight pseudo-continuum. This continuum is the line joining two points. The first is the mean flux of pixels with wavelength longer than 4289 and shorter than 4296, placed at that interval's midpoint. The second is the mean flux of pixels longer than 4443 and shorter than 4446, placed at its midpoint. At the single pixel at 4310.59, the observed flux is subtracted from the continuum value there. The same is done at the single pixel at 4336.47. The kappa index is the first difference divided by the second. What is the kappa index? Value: -2.3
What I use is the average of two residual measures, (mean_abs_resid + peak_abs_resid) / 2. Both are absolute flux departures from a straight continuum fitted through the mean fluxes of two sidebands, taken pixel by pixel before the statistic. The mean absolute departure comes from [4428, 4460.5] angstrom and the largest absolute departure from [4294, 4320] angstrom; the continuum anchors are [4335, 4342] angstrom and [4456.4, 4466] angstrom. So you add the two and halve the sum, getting 5.2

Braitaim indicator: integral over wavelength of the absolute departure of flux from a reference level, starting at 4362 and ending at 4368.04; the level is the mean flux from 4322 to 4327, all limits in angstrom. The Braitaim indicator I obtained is 41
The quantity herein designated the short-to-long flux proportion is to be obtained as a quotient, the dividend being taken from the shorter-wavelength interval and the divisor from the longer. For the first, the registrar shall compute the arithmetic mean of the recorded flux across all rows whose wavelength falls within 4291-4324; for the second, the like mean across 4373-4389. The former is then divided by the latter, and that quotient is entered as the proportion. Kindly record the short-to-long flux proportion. 0.87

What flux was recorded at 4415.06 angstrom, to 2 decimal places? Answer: 26.60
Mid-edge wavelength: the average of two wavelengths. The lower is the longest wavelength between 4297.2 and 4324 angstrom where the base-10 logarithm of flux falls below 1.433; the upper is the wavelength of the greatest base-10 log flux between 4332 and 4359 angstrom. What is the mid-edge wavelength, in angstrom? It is 4336.5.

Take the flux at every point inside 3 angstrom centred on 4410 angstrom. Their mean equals 28.4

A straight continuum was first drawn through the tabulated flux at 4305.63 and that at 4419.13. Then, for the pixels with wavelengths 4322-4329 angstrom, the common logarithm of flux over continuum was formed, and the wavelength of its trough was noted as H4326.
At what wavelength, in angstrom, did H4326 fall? 4325.50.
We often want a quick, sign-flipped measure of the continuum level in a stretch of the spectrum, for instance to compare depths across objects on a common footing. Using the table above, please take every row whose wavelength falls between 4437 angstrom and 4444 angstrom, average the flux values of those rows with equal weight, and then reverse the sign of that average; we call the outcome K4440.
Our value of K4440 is -29.5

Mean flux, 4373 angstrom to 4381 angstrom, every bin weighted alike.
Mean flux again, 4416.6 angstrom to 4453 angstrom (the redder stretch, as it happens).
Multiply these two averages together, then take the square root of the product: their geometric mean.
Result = 28.1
